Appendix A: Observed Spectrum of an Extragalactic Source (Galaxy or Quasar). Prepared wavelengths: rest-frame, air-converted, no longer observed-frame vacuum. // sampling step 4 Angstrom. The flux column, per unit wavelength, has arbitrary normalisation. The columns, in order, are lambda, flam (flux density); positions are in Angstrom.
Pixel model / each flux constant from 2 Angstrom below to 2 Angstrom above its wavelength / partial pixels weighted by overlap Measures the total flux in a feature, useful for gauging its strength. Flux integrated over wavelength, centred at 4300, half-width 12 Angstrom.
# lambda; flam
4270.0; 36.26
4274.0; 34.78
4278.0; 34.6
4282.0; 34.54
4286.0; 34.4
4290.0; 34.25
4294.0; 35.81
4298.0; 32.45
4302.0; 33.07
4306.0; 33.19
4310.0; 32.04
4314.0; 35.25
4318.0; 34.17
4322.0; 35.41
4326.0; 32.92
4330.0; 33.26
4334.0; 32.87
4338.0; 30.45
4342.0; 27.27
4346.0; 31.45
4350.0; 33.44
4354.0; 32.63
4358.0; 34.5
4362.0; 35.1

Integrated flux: 803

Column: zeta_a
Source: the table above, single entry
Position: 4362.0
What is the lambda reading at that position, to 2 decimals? 35.10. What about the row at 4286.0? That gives 34.40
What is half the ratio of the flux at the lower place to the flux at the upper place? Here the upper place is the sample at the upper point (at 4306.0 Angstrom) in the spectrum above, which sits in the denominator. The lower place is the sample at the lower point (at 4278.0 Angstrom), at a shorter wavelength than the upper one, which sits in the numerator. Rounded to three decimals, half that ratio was 0.521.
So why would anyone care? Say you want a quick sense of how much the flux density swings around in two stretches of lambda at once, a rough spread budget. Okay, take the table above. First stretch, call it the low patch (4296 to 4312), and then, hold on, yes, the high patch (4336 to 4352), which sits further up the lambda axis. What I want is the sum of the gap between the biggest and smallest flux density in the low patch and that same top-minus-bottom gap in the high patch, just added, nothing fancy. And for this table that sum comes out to 7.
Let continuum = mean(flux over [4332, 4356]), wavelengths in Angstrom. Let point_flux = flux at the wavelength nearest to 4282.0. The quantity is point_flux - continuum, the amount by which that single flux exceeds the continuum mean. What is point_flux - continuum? 3.19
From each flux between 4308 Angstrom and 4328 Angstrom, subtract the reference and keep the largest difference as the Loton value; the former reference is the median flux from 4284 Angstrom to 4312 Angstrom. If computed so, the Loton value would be 2.2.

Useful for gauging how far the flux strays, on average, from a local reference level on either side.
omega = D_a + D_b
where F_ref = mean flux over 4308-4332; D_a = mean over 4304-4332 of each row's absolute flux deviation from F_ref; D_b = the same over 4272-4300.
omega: 2.0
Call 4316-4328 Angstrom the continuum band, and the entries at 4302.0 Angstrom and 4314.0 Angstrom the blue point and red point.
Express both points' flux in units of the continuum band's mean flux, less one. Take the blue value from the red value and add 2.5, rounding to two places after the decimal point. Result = 2.56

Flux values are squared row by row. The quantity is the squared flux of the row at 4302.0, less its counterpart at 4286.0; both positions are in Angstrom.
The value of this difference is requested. -90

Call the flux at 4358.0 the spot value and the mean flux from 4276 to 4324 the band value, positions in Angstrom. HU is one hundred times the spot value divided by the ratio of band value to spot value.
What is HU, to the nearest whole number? 3491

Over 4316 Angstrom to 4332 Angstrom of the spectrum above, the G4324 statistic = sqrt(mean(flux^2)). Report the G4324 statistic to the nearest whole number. 34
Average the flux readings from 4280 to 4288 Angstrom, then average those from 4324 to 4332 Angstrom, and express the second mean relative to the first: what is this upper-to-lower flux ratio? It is 0.96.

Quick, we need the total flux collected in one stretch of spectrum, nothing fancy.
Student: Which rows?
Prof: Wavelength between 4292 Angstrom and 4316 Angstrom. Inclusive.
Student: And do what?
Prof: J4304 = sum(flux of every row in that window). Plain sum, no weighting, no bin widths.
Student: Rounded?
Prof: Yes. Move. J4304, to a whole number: 202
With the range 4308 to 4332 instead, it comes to 203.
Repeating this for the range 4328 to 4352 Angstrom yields 189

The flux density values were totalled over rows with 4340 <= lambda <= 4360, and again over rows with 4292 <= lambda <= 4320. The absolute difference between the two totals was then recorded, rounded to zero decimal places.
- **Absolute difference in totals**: 77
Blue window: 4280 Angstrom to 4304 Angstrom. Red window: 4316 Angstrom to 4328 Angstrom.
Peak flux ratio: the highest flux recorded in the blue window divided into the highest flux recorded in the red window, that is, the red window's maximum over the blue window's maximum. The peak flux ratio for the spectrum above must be 0.989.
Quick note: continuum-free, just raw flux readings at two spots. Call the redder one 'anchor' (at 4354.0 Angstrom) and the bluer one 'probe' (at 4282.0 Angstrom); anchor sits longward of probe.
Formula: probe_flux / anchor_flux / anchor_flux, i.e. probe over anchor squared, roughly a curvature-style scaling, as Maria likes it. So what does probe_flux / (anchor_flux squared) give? 0.0324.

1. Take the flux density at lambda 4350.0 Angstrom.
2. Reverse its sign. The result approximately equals -33.4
